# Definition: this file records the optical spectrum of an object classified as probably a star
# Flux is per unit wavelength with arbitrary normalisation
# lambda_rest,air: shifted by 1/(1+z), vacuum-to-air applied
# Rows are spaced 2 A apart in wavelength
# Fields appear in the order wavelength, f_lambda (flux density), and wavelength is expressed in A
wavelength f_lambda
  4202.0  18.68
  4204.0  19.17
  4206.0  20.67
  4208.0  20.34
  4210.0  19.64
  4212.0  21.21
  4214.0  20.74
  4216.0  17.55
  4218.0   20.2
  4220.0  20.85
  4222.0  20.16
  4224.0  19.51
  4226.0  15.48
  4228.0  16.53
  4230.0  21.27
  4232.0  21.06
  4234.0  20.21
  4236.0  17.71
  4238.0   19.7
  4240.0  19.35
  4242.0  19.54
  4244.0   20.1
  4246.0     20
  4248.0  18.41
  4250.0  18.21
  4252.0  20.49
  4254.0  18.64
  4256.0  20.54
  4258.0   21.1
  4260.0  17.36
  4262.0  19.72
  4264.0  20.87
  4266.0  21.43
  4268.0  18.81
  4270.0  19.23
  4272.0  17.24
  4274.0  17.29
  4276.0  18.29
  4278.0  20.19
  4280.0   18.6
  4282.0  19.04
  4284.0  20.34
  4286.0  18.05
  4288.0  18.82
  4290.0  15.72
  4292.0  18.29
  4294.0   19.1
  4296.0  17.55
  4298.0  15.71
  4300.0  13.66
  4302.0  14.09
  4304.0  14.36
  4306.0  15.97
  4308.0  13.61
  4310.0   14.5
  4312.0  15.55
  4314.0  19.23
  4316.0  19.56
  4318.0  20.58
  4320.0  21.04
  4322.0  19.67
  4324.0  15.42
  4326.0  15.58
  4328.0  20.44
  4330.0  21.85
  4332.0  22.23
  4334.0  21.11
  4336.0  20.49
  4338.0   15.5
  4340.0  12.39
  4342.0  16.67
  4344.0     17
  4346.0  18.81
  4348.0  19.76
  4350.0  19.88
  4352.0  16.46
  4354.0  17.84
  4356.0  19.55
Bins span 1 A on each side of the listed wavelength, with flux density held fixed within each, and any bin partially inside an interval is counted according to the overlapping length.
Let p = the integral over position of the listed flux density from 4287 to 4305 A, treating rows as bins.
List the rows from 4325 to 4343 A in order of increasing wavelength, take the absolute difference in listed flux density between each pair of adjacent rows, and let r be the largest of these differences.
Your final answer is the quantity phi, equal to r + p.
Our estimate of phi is 300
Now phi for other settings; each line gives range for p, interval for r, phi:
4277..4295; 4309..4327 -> 341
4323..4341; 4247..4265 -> 334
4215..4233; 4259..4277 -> 348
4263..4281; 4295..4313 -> 346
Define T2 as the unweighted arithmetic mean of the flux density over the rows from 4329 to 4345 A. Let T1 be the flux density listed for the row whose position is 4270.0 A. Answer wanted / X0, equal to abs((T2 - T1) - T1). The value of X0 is 20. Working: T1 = 19.23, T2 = 18.4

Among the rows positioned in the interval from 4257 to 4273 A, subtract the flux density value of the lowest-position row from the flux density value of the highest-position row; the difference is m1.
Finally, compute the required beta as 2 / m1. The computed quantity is -0.52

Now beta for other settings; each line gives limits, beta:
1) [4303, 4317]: 0.38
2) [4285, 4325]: -0.76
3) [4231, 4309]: -0.27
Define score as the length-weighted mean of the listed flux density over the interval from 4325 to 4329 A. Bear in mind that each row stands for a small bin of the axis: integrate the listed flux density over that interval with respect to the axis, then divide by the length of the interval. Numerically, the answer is 18.0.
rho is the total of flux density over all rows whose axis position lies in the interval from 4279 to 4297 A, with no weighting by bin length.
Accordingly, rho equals 166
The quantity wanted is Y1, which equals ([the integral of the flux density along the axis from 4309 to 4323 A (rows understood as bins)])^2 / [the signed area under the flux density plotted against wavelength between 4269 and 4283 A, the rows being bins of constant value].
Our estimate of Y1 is 261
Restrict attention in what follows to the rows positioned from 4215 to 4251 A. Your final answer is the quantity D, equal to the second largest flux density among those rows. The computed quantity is 21.06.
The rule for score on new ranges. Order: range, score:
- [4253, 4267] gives 20.0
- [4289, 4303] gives 16.3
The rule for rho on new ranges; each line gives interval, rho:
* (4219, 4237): 173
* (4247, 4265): 175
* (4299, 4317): 141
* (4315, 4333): 176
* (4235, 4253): 174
